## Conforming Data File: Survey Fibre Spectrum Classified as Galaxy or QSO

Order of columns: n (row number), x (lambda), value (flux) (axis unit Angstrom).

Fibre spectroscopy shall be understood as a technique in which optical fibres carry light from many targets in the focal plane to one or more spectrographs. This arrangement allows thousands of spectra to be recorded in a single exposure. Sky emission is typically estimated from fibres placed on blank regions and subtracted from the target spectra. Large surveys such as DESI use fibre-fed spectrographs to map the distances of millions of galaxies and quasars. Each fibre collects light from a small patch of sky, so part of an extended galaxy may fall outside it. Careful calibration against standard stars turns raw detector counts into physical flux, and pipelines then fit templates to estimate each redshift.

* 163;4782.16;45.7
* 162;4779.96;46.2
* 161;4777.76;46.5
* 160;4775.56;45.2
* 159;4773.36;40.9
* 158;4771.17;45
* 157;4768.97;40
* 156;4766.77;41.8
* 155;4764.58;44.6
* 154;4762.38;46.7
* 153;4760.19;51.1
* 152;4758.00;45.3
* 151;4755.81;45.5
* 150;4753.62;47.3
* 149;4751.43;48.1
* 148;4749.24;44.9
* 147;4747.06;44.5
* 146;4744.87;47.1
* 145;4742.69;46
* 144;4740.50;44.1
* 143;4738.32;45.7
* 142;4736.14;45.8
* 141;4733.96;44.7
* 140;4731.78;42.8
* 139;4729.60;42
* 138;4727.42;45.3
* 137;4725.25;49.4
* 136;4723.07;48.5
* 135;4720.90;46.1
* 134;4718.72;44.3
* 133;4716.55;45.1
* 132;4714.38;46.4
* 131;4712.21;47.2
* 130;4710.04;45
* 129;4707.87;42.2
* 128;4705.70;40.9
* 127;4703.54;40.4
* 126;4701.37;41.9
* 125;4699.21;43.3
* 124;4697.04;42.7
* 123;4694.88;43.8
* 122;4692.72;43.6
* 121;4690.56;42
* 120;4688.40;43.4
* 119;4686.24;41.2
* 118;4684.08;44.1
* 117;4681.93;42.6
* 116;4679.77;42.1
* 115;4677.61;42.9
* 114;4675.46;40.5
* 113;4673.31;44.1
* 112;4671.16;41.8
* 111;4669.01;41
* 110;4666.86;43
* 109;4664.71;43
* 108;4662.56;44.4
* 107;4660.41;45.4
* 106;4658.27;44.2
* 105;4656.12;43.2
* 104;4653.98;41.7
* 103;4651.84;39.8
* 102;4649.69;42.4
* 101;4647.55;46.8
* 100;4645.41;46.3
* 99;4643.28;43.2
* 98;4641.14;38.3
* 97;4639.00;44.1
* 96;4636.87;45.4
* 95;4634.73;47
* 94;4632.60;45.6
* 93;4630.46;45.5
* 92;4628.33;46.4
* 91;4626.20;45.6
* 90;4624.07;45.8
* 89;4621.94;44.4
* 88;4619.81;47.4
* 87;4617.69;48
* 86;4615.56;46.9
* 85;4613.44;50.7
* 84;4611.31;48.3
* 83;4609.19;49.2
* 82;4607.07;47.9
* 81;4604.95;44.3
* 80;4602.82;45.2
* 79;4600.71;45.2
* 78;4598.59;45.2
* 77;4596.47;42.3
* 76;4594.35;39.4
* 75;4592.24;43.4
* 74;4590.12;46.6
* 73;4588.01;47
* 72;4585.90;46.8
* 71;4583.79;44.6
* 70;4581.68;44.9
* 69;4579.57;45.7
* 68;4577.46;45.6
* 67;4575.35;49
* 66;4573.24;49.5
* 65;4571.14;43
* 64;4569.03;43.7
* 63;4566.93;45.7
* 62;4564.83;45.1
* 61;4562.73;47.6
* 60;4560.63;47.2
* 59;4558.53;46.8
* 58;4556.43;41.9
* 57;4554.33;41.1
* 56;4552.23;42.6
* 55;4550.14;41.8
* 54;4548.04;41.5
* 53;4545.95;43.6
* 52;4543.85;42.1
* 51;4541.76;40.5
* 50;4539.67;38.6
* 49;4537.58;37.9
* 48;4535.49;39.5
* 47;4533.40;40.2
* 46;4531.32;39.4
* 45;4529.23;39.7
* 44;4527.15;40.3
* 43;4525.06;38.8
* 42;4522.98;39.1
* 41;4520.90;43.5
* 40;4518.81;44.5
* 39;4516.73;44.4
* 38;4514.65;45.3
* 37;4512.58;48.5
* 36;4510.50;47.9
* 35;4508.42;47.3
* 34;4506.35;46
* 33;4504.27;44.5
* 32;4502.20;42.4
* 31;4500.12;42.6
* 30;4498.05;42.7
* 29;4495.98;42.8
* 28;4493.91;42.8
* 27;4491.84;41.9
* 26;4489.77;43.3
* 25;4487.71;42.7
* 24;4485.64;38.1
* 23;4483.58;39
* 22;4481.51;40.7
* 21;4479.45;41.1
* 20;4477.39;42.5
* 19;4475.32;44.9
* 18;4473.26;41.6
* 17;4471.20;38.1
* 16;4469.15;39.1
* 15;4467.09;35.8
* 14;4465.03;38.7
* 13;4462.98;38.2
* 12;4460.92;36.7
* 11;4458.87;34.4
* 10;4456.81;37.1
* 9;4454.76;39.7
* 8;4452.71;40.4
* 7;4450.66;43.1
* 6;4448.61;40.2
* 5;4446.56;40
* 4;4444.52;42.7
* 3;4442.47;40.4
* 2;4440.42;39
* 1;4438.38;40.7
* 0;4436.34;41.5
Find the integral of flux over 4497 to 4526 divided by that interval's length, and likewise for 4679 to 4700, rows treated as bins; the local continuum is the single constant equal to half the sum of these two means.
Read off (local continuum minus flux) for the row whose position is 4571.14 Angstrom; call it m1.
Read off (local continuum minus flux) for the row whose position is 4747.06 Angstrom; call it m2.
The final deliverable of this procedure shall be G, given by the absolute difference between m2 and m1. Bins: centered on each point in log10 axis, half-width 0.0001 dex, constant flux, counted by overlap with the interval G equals 1.5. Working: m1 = 0.5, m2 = -1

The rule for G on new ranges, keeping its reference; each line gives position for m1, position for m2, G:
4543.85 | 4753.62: 5.2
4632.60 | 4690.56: 3.6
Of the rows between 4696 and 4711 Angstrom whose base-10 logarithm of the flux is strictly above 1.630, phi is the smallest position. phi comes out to 4697.04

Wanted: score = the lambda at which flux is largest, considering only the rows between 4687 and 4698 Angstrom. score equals 4694.88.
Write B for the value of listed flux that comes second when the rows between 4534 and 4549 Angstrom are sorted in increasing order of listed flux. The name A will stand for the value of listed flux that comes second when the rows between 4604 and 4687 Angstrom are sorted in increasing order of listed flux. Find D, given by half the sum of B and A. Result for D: 39.2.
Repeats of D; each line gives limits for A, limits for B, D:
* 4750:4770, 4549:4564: 41.8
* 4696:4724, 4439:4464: 38.8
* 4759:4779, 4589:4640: 41.6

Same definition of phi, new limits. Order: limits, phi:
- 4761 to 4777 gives 4762.38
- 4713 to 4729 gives 4714.38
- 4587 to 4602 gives 4588.01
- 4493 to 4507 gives 4493.91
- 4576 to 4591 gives 4577.46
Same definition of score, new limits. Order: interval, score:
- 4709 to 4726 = 4725.25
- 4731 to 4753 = 4751.43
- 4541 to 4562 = 4560.63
